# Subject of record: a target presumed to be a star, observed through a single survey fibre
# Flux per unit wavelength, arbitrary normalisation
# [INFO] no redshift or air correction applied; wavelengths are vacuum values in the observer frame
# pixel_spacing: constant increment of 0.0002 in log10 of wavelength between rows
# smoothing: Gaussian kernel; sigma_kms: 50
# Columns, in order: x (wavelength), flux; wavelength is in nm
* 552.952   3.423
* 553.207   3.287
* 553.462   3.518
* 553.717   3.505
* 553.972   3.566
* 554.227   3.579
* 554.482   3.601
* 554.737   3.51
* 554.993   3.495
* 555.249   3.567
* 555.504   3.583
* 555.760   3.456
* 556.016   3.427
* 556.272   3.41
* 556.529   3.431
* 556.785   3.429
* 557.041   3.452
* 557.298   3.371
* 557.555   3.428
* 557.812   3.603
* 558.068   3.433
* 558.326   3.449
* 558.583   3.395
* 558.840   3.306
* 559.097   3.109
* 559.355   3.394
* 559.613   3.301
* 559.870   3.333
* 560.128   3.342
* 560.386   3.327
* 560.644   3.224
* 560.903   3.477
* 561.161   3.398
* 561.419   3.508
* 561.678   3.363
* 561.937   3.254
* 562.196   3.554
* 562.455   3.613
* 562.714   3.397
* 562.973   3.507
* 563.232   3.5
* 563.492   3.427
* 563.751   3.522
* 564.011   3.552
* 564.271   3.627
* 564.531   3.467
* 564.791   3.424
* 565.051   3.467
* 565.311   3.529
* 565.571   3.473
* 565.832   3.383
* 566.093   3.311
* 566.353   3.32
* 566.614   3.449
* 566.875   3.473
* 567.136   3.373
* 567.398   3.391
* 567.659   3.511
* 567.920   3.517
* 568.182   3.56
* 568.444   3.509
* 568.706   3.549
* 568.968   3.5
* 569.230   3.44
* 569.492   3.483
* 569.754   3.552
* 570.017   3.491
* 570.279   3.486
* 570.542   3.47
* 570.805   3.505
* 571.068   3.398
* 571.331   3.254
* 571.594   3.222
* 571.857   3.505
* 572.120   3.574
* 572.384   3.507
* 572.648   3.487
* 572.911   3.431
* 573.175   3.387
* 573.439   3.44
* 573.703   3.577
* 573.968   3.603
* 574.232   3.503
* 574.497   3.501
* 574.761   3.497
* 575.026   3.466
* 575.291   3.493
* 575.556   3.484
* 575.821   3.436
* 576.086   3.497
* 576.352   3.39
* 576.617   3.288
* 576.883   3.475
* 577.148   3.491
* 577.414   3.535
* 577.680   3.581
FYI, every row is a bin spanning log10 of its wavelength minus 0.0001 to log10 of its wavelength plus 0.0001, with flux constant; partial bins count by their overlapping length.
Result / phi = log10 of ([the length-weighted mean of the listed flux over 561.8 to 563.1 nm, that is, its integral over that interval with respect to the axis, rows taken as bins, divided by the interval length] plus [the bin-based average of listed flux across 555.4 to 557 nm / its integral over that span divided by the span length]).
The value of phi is 0.840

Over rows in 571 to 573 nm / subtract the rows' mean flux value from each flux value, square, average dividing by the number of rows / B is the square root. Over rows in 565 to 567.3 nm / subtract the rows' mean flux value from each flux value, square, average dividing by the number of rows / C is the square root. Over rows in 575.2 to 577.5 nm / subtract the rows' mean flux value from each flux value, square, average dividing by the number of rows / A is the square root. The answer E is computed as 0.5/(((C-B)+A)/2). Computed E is 41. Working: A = 0.070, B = 0.117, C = 0.071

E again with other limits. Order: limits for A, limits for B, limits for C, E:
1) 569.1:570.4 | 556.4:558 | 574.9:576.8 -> 29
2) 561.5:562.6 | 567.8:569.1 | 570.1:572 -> 4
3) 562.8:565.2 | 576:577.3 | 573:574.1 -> 14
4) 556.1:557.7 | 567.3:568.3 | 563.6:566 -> 32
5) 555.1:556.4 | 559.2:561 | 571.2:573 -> 8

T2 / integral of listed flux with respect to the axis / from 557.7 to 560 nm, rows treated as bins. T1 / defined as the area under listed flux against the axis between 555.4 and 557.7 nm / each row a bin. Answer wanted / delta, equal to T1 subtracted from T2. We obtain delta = -0.2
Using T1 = 7.92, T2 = 7.7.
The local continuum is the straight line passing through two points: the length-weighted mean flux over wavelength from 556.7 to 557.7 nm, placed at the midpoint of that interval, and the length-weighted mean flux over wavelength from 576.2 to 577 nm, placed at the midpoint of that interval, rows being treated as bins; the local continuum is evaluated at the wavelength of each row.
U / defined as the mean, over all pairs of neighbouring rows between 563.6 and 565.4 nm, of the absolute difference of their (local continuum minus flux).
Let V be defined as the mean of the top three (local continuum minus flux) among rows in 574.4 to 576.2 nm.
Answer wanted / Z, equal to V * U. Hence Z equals -0.005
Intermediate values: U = 0.069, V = -0.08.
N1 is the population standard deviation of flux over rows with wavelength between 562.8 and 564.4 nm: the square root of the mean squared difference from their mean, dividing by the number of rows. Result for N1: 0.060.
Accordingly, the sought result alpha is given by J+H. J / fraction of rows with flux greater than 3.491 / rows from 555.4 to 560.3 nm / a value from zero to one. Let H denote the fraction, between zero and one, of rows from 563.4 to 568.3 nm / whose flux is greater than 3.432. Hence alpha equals 0.74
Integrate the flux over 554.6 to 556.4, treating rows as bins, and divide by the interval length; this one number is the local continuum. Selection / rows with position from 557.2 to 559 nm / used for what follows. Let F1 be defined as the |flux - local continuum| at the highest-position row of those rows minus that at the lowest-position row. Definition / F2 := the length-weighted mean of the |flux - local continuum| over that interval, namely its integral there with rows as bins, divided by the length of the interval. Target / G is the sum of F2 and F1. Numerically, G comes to 0.17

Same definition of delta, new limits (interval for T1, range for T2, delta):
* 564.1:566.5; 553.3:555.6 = -0.1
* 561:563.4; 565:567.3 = -0.4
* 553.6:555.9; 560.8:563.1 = -0.2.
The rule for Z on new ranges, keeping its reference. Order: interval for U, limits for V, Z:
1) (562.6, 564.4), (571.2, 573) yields 0.006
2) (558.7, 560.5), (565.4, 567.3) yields 0.007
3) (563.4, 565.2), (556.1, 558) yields 0.001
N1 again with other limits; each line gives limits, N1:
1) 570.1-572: 0.112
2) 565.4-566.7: 0.066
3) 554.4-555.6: 0.041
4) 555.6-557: 0.015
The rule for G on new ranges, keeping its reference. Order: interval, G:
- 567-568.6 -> -0.05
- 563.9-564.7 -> 0.04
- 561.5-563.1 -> -0.01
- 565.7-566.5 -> 0.22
